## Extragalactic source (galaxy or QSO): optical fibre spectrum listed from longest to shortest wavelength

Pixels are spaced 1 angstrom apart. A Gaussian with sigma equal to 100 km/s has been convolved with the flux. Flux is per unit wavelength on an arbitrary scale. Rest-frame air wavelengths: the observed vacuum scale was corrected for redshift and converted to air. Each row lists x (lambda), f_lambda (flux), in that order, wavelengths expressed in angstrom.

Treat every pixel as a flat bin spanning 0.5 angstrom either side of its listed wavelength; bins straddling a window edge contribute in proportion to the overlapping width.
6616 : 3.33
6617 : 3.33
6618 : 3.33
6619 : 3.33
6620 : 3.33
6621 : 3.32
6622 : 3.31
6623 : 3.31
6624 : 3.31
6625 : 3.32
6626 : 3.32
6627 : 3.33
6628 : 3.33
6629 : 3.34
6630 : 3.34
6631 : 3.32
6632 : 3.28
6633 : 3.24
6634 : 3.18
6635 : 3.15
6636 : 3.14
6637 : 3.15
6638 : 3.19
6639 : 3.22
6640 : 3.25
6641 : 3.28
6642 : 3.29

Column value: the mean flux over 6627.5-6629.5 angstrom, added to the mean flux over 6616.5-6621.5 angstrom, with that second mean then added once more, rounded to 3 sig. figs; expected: 9.99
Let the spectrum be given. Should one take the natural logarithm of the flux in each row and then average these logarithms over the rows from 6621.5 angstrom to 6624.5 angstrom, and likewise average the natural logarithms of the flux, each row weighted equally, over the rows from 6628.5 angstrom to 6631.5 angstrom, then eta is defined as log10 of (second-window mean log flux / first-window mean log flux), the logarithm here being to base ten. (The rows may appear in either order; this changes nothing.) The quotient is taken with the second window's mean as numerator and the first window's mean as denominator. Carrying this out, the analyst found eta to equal 0.0025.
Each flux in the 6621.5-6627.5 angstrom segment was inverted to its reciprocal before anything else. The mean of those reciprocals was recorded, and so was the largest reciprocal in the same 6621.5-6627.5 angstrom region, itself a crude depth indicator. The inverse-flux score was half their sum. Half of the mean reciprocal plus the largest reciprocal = 0.3018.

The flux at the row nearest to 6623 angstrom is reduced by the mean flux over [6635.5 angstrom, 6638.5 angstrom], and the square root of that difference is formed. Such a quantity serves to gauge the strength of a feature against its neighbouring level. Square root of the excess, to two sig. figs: 0.39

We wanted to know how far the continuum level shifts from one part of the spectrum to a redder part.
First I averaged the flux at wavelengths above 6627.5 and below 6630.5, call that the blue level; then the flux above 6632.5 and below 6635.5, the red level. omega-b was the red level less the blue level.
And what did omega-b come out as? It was -0.15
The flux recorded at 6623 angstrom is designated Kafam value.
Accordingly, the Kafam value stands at 3.31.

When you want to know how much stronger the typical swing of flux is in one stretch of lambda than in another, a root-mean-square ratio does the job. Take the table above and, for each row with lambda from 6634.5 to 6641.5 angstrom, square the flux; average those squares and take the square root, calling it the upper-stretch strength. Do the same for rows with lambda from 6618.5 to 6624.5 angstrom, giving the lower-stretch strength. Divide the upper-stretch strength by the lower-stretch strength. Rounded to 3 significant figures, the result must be 0.964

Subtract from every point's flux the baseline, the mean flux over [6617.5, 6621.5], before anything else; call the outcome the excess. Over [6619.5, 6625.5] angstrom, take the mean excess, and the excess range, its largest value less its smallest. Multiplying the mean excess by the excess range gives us -0.0002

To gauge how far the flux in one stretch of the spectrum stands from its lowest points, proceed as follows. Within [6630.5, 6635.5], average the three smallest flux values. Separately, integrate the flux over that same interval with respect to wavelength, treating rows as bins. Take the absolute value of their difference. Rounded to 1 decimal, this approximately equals 13.0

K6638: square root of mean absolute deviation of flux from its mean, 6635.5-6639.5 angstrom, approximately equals 0.17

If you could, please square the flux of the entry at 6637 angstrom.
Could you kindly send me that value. 9.9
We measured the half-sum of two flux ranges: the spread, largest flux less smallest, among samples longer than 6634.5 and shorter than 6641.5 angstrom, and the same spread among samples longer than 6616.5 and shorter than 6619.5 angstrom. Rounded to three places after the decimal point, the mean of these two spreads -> 0.070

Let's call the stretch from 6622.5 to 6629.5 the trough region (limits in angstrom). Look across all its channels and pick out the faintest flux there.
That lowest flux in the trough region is 3.31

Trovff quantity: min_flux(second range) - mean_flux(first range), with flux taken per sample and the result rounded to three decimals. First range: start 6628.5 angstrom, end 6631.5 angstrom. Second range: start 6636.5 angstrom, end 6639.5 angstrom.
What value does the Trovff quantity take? -0.183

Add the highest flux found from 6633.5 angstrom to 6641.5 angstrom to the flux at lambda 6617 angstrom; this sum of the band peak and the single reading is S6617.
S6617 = 6.61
